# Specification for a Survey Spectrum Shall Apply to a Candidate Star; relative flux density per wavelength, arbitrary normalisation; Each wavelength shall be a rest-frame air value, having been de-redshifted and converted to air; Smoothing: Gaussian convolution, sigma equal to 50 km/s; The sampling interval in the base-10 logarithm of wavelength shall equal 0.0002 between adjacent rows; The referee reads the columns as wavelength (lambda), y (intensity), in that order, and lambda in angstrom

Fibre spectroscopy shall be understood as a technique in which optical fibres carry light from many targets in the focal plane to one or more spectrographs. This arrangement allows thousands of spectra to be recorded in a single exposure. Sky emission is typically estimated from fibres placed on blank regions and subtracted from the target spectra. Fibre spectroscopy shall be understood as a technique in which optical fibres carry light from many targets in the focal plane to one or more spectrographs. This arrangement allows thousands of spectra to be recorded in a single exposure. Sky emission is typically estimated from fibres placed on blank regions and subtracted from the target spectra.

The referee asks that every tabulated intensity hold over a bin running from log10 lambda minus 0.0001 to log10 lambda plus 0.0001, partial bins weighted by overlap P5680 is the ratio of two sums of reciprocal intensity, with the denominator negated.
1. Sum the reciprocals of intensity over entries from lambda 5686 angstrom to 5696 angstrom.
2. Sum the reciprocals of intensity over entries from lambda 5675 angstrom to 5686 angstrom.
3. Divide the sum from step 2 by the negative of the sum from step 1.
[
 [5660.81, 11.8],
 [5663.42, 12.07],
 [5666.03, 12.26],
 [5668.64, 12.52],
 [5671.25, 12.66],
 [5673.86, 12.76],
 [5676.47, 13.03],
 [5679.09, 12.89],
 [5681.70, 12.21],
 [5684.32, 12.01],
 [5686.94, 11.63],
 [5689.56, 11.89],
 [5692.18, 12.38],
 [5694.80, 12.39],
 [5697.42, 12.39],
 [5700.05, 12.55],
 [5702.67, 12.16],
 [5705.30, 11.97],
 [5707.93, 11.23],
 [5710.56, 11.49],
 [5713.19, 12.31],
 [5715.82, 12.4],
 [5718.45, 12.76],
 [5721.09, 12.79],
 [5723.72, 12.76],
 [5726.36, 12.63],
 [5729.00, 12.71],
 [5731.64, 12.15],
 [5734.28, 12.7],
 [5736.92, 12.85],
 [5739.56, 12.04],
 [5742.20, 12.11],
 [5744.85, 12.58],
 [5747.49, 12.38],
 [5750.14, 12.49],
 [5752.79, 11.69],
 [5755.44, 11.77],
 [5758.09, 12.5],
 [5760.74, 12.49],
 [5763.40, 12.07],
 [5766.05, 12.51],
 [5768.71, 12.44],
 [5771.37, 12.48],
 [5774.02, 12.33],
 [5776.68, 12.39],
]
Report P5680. -0.96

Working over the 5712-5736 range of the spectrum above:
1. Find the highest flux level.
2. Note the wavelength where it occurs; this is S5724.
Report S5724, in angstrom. 5721.09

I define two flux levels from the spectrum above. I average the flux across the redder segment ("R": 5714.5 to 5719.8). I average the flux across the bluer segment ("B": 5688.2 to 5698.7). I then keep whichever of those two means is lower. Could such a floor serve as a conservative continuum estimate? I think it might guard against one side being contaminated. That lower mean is 12.3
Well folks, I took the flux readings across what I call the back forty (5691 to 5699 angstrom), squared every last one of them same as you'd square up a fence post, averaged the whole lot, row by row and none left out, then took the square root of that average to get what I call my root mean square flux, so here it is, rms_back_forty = 12.4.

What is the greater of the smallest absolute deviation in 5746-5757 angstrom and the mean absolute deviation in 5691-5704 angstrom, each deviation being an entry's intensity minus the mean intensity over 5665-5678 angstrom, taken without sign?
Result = 0.3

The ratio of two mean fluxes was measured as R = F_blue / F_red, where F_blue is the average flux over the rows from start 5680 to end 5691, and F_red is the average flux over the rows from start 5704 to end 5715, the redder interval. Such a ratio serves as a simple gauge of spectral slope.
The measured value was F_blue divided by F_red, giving 1.02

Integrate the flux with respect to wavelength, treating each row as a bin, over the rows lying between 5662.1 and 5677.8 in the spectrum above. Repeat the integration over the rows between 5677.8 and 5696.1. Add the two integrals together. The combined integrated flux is 420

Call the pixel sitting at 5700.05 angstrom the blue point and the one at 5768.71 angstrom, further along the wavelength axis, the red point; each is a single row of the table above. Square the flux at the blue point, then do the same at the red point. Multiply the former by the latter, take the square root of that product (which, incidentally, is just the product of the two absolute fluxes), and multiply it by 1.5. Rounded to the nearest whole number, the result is 234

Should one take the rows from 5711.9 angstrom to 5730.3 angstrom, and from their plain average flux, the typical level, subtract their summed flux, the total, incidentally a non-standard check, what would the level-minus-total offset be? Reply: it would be -75.7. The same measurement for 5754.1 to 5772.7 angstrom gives -73.9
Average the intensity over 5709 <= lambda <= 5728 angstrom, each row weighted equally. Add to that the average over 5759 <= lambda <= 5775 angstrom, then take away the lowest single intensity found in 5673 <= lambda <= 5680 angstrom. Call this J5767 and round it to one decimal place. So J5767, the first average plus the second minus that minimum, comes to 12.1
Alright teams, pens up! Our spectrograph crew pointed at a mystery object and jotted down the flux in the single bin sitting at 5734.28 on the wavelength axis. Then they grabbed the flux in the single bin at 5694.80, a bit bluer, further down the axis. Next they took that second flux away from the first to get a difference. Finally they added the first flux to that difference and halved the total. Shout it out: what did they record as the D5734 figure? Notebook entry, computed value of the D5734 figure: 6.5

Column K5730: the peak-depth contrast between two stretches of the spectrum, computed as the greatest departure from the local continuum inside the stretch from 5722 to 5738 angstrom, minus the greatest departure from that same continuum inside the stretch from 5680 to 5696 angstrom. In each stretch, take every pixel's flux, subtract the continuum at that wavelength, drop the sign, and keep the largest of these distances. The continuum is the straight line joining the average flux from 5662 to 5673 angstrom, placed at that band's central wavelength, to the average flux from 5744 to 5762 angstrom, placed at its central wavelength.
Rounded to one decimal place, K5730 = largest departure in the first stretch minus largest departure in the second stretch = -0.2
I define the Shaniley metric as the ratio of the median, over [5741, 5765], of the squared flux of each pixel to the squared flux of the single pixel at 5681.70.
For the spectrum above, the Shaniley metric 1.03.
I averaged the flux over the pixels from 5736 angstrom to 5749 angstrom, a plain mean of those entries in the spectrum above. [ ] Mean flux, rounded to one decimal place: 12.4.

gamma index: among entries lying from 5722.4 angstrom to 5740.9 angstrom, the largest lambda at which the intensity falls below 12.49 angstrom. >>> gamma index 5739.56 angstrom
